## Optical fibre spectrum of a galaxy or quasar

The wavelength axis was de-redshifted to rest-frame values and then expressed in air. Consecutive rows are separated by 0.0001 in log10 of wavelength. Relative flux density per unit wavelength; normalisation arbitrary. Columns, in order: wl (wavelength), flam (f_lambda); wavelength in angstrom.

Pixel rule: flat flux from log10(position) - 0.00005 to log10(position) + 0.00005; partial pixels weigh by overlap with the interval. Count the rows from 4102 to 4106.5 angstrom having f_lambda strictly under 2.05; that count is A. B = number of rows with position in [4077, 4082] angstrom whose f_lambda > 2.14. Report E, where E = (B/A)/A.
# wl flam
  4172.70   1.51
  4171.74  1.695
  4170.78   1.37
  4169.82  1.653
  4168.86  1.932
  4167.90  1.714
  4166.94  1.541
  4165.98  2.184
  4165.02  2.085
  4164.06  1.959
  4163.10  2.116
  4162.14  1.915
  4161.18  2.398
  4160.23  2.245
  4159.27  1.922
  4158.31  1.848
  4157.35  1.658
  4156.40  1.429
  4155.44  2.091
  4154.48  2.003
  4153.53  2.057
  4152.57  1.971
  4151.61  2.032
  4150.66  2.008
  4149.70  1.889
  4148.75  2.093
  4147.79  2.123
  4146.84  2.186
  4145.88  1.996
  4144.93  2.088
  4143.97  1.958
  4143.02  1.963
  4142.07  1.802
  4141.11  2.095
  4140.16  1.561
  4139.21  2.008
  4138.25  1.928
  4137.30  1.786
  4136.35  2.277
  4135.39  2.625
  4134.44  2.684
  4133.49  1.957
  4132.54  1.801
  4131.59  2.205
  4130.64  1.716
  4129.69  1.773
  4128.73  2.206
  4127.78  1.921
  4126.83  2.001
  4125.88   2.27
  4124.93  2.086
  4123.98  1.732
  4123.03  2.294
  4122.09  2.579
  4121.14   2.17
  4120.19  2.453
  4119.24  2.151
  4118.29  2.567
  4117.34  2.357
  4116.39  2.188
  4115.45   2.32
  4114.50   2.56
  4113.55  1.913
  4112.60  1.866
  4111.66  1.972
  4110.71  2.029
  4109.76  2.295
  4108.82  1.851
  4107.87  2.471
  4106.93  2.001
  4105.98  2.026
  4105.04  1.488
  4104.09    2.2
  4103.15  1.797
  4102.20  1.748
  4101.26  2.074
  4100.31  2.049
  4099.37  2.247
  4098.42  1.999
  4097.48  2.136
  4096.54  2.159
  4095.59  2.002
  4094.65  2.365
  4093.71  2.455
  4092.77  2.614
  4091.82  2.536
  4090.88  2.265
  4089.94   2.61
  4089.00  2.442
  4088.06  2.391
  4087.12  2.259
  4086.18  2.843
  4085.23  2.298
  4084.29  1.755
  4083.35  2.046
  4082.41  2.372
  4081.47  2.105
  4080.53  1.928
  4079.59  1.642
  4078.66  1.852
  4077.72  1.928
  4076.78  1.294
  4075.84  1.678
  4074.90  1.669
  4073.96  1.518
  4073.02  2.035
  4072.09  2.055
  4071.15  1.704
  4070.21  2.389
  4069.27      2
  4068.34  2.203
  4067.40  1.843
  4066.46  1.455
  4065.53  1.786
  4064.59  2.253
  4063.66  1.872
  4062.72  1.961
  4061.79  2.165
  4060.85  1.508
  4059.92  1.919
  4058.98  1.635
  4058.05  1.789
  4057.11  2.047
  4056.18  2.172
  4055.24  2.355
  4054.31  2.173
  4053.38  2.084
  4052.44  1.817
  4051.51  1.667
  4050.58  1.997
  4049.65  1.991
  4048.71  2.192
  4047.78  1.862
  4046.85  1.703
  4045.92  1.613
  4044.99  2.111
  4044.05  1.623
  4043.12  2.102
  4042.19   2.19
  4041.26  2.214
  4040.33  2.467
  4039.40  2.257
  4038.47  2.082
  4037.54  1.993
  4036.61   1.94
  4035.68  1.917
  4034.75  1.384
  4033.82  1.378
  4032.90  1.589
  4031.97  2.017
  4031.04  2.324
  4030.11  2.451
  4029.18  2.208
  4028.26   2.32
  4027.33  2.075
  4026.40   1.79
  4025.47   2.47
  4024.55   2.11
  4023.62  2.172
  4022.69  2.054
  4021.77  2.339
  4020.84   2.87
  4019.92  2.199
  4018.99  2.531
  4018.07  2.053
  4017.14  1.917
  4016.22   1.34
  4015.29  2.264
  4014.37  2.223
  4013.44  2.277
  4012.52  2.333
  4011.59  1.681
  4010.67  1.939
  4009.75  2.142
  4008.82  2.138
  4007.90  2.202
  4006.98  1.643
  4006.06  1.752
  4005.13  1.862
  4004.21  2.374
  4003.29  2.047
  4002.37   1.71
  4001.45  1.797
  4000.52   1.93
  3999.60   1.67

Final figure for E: 0.00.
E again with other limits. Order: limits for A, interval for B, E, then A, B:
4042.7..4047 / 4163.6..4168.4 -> 0.11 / 3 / 1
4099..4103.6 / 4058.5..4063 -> 0.11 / 3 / 1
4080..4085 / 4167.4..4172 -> 0.00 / 3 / 0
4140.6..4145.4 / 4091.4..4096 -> 0.44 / 3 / 4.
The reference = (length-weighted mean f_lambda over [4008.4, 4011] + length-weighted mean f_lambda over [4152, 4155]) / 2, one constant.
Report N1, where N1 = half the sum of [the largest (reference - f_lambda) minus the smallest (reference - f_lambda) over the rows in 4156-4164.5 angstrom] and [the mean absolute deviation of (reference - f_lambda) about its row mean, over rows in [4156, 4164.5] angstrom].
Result 0.59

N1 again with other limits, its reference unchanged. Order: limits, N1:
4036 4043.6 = 0.33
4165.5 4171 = 0.52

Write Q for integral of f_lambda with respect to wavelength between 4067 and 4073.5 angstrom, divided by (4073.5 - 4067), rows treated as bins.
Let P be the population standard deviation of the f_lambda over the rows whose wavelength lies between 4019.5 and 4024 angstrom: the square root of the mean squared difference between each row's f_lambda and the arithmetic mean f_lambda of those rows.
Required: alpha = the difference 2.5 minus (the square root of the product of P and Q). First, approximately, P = 0.29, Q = 2.0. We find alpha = 1.74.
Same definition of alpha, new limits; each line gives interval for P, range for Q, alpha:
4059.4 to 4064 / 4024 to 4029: 1.82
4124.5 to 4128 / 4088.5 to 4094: 1.93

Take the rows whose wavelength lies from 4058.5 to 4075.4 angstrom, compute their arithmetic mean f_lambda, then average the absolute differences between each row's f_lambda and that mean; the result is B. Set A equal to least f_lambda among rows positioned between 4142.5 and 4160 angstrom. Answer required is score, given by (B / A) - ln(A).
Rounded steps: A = 1.429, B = 0.222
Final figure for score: -0.20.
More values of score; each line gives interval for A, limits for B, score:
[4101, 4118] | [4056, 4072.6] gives -0.26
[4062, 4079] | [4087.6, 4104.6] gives -0.10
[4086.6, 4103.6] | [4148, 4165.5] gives -0.48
